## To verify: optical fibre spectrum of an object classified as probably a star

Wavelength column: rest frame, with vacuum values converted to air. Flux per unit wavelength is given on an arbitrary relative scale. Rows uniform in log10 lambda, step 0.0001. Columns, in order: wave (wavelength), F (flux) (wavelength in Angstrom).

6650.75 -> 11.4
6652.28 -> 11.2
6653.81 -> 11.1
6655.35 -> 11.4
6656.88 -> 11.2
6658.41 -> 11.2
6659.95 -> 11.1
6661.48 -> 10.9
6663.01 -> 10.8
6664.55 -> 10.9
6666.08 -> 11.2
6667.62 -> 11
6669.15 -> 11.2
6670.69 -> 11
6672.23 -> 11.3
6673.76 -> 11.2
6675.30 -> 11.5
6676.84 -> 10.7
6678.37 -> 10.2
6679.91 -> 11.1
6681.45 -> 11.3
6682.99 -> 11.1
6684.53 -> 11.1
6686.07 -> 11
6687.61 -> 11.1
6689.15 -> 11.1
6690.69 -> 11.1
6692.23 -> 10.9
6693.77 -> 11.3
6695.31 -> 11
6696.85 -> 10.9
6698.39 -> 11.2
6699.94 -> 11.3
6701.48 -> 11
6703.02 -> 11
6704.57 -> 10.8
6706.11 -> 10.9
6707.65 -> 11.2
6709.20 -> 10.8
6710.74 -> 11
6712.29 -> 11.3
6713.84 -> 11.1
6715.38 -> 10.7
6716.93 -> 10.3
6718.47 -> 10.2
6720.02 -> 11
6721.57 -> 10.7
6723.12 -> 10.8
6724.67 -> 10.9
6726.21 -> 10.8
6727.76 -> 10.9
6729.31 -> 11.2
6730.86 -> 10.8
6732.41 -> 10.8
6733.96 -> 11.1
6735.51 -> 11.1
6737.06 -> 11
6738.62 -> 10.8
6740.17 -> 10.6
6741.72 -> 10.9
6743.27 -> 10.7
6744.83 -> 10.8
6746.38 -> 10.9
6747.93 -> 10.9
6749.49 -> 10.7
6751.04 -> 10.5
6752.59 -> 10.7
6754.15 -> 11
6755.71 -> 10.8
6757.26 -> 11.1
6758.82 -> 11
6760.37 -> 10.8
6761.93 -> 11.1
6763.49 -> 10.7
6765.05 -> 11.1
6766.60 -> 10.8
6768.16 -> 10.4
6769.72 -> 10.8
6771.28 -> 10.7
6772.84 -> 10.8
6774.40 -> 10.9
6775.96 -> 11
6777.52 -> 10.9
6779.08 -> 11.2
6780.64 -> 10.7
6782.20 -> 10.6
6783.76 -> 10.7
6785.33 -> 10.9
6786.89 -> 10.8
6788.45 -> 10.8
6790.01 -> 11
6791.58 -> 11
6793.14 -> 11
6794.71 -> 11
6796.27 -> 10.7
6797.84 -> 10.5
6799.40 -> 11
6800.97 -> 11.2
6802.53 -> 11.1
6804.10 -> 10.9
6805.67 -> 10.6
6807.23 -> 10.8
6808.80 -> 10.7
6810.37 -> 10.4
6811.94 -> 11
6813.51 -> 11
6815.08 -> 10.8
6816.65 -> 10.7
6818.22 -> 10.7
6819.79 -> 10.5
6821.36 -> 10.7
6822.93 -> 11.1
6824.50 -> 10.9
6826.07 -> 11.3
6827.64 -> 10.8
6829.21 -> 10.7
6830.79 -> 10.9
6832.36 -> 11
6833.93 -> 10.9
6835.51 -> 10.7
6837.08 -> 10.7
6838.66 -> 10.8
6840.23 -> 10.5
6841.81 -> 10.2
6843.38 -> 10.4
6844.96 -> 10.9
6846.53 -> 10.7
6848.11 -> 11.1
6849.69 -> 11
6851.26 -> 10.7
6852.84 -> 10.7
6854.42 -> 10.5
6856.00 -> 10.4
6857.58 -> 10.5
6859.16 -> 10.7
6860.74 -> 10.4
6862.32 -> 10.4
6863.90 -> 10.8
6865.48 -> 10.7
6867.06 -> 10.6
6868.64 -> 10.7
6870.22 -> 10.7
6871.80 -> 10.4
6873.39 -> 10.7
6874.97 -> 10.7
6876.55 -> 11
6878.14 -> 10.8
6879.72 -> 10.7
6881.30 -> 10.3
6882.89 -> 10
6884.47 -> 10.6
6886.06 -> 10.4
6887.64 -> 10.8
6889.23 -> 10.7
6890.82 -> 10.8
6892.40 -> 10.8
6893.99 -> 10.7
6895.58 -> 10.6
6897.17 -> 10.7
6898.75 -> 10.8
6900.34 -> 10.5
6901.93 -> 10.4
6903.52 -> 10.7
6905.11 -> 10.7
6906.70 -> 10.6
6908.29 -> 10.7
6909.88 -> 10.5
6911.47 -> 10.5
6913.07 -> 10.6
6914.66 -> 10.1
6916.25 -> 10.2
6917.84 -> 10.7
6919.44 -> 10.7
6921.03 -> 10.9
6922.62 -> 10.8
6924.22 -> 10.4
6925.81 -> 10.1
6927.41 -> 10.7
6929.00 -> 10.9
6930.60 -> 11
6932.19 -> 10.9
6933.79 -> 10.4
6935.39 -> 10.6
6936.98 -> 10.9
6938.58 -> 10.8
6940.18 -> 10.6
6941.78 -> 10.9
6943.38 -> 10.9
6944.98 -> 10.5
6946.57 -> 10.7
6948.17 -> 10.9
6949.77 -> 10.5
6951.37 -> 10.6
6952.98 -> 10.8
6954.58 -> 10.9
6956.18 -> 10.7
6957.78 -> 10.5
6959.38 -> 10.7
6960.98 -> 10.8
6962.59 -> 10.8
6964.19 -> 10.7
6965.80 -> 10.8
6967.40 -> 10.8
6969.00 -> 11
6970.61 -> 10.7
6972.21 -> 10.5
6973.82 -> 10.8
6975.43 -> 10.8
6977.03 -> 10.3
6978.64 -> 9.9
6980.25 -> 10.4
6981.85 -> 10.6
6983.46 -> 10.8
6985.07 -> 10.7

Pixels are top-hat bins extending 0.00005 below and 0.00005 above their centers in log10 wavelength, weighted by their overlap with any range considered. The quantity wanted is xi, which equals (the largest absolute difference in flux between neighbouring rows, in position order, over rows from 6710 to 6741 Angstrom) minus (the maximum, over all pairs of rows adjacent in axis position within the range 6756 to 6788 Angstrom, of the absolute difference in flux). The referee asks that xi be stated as 0.30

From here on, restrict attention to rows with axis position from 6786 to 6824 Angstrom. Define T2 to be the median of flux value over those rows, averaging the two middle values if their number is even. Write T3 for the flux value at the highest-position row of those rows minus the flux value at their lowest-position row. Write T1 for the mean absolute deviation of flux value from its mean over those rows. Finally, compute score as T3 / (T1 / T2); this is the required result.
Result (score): 18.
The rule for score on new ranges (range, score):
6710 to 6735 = 5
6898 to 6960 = -6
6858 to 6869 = 0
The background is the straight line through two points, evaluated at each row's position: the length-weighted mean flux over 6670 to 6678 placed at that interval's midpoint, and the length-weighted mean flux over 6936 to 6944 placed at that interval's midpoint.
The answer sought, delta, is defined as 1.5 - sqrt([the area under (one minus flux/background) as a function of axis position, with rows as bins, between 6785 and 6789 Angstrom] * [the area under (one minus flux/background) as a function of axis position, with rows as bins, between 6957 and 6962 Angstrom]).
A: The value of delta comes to 1.45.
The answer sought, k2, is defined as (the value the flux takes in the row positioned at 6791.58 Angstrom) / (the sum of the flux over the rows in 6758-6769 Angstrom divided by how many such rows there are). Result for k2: 1.014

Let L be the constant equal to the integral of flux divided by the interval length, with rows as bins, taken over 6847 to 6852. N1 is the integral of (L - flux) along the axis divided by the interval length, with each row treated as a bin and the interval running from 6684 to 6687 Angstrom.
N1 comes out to -0.13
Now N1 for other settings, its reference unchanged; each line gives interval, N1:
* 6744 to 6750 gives 0.09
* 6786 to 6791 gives 0.05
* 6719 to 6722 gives 0.11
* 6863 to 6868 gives 0.23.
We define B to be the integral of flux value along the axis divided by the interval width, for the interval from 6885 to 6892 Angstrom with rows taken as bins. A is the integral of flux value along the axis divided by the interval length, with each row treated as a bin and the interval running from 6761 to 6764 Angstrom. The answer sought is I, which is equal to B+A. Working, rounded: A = 10.9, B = 10.7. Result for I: 21.6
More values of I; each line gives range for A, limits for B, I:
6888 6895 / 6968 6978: 21.4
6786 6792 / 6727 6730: 21.9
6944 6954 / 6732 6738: 21.7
